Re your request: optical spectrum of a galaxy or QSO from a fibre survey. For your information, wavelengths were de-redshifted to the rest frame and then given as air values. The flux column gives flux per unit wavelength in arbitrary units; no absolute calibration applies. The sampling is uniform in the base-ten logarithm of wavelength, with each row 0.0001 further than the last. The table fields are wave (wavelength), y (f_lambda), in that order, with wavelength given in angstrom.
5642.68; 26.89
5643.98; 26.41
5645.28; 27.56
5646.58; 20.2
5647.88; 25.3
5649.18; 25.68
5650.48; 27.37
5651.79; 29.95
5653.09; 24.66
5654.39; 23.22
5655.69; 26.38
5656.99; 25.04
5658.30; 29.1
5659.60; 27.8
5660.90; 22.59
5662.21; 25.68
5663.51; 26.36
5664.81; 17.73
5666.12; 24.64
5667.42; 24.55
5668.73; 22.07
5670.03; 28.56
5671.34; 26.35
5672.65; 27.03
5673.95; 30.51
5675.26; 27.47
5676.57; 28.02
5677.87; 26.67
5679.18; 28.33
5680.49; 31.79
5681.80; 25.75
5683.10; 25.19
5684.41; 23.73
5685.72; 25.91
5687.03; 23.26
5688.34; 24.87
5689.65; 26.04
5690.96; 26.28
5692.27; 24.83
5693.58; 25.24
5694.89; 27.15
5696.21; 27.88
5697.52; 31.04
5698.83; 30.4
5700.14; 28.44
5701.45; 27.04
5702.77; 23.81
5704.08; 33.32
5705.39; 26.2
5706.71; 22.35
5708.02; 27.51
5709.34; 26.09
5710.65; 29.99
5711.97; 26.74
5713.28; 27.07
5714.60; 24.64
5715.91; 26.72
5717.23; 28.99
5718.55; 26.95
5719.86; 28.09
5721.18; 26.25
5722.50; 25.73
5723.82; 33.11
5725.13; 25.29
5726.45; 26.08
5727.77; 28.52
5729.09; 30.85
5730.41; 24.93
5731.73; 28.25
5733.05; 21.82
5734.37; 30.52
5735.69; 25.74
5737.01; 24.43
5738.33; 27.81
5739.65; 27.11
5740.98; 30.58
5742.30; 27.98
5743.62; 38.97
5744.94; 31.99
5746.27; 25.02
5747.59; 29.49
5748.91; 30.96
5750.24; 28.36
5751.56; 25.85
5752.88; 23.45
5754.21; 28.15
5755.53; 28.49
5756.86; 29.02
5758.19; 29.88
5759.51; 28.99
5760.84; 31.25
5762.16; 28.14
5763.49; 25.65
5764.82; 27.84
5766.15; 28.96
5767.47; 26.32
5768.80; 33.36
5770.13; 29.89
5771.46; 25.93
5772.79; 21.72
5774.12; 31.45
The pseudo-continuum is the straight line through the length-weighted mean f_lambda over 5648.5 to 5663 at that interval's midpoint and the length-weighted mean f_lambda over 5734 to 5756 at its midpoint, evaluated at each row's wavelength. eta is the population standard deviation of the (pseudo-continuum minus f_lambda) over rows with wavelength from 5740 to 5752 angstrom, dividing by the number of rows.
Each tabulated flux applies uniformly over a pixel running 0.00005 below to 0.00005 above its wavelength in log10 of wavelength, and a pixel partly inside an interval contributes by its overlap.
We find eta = 3.91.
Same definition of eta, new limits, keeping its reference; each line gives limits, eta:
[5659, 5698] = 2.67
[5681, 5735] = 2.52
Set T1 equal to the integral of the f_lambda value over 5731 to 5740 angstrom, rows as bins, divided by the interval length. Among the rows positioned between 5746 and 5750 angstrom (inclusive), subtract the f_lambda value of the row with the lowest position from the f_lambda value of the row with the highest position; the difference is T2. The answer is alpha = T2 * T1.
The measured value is 157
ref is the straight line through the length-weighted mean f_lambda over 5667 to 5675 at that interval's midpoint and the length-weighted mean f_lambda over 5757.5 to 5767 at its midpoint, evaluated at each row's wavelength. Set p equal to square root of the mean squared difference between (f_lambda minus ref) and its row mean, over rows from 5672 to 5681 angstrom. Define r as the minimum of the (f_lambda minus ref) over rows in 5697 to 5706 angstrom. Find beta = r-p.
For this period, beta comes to -5.24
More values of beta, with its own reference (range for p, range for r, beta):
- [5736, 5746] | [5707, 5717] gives -7.25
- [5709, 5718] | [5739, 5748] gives -4.92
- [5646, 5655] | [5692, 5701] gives -5.08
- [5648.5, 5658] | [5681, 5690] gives -5.73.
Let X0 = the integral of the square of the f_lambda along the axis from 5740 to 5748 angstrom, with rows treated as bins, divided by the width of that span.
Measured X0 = 953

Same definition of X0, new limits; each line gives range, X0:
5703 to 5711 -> 757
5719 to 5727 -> 760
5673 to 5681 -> 826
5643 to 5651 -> 654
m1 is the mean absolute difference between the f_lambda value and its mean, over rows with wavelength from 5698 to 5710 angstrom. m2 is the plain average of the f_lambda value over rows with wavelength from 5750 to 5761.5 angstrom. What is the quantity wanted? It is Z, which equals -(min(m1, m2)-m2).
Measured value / 25.8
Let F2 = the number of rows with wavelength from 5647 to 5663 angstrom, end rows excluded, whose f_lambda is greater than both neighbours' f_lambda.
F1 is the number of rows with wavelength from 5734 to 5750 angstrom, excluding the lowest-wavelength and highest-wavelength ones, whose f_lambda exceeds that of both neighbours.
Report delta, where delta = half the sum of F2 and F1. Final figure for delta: 3.00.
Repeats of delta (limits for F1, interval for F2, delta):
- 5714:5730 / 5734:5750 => 3.00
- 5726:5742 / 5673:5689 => 3.50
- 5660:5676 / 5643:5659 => 3.50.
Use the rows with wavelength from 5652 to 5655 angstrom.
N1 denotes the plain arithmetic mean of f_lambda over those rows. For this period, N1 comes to 23.9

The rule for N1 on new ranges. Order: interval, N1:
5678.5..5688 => 26.3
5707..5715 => 27.0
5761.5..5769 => 28.4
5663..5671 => 24.0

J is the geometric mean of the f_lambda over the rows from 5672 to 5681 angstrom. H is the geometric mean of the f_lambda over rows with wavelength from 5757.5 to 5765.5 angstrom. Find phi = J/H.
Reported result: 1.00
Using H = 28.6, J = 28.5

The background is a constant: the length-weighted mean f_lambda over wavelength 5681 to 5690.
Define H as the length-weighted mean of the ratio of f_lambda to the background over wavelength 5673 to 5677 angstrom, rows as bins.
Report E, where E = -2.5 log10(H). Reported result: -0.14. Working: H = 1.14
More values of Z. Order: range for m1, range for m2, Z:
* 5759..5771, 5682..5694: 23.3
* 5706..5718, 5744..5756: 26.4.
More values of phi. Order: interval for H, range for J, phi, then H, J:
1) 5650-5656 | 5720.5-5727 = 1.04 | 26.2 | 27.1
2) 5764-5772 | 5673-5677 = 1.00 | 28.6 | 28.6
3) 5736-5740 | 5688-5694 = 0.96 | 26.4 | 25.4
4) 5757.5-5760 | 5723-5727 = 0.95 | 29.4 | 28.0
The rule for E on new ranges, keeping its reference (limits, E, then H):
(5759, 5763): -0.17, 1.17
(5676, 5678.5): -0.10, 1.09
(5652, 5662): -0.03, 1.03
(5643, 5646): -0.07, 1.07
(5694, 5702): -0.14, 1.14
